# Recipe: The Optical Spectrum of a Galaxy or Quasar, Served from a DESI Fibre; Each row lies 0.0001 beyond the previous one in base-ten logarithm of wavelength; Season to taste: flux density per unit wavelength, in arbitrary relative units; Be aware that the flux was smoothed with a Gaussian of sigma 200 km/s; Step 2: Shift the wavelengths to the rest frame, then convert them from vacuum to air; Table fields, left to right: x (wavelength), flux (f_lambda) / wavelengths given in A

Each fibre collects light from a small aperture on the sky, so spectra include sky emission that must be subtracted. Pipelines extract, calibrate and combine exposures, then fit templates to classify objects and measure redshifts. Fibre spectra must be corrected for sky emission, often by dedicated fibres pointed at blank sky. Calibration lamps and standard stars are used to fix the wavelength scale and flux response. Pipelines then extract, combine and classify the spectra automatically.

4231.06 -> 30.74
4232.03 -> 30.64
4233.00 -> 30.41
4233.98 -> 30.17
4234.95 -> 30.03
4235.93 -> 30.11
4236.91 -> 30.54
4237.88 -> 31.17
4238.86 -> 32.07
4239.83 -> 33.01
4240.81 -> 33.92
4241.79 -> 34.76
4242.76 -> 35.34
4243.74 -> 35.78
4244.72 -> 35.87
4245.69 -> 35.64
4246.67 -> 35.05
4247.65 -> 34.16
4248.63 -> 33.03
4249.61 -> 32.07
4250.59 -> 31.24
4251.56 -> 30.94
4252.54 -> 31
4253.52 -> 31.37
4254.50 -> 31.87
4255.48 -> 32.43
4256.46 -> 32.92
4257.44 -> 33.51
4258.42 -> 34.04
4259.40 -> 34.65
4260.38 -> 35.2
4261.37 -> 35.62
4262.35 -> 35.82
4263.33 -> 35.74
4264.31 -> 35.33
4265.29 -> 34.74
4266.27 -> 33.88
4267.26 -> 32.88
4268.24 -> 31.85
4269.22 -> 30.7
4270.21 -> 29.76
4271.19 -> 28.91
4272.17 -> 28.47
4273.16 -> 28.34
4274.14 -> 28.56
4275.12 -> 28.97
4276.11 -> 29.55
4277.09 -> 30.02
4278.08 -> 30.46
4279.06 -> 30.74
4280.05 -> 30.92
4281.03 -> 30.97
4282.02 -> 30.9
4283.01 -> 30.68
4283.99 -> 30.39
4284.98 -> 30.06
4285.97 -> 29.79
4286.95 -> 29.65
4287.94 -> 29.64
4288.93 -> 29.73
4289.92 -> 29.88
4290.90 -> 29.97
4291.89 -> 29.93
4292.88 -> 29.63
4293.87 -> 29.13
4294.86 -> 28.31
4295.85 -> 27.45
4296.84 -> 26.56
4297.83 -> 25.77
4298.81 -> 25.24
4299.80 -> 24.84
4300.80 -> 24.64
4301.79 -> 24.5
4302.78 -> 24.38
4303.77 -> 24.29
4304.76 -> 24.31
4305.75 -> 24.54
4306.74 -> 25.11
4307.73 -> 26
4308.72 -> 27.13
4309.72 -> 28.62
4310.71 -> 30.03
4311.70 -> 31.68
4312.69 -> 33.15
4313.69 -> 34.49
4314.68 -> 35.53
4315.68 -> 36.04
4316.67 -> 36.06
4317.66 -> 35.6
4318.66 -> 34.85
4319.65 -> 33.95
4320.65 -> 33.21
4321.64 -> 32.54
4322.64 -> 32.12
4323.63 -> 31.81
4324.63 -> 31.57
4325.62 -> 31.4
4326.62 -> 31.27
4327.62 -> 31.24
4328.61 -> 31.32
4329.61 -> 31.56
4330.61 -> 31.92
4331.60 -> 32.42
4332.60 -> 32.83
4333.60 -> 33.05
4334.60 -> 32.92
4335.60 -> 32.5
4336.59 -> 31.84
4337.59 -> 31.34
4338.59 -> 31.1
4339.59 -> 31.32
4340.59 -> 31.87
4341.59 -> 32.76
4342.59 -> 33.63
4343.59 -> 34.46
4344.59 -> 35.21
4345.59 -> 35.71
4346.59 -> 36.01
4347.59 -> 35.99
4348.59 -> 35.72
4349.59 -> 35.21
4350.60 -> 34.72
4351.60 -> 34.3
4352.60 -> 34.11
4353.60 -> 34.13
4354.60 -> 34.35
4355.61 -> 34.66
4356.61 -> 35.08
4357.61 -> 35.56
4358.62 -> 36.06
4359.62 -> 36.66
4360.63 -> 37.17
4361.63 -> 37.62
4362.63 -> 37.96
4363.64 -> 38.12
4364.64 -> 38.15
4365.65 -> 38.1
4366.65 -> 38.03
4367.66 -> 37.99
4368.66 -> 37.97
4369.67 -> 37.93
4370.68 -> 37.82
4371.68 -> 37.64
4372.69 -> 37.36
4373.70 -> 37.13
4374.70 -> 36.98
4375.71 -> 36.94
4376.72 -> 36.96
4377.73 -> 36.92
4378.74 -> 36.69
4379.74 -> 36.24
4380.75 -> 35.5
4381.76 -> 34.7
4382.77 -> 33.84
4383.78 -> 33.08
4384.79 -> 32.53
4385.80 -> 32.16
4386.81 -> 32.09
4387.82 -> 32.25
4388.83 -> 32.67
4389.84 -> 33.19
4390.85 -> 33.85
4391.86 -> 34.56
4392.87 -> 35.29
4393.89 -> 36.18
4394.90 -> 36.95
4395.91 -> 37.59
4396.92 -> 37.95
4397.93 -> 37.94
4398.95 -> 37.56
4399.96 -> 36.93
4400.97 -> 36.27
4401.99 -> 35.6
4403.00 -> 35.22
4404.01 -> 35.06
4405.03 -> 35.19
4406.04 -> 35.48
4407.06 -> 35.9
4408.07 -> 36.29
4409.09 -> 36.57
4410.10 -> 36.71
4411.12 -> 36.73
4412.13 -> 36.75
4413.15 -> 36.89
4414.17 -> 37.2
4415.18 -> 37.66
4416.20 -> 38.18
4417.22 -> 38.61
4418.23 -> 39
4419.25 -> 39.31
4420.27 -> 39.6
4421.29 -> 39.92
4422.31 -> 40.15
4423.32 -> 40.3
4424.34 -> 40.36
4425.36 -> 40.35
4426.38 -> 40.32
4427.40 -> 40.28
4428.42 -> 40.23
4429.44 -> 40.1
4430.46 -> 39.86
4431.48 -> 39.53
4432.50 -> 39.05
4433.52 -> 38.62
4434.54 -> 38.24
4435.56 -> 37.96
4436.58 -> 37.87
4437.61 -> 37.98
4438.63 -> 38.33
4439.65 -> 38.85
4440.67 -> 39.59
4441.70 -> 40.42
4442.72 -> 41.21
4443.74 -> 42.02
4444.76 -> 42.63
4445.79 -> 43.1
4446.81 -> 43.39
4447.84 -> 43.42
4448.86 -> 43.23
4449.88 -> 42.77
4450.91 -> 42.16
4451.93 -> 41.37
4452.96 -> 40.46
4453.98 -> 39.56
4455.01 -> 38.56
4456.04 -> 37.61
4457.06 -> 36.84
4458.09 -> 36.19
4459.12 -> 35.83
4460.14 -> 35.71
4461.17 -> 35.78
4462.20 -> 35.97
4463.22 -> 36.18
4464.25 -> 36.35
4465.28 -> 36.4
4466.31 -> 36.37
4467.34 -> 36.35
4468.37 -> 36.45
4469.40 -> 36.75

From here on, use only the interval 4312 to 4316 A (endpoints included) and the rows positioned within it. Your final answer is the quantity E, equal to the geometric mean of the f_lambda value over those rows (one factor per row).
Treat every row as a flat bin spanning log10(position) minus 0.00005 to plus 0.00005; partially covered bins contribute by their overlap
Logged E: 35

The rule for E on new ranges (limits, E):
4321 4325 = 32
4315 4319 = 36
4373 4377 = 37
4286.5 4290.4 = 30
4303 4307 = 25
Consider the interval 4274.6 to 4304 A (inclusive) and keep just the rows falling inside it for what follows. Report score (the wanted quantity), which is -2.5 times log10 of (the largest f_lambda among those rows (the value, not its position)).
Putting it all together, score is -3.73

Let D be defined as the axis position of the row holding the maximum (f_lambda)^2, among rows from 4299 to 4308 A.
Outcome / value 4307.73 A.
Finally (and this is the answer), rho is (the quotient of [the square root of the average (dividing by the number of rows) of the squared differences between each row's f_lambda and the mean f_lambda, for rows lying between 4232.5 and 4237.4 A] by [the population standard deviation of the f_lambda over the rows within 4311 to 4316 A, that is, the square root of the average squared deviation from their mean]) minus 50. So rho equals -49.9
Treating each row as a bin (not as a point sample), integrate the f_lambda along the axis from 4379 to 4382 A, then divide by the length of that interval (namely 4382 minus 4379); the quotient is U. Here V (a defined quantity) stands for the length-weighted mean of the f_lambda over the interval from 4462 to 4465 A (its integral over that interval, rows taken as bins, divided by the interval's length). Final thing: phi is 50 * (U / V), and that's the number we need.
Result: 49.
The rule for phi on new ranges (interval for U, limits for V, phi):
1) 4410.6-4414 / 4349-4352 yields 53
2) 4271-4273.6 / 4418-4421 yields 36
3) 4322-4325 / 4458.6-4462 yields 45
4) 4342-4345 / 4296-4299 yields 66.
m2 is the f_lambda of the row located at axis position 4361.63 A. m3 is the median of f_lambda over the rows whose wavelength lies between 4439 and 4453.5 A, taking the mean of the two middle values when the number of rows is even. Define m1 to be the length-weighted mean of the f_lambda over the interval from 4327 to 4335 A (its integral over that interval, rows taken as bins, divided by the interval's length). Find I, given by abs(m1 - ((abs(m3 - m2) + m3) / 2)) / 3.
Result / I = 2.95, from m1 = 32.1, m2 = 37.62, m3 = 42.1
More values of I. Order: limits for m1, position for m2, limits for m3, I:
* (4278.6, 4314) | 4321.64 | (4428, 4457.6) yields 1.60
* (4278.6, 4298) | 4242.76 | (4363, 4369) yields 3.05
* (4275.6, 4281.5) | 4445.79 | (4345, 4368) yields 2.96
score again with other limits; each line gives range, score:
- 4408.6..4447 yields -4.09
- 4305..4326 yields -3.89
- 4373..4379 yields -3.92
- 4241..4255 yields -3.89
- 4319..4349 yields -3.89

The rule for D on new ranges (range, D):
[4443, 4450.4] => 4447.84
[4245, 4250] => 4245.69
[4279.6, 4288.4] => 4281.03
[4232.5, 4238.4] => 4237.88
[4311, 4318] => 4316.67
